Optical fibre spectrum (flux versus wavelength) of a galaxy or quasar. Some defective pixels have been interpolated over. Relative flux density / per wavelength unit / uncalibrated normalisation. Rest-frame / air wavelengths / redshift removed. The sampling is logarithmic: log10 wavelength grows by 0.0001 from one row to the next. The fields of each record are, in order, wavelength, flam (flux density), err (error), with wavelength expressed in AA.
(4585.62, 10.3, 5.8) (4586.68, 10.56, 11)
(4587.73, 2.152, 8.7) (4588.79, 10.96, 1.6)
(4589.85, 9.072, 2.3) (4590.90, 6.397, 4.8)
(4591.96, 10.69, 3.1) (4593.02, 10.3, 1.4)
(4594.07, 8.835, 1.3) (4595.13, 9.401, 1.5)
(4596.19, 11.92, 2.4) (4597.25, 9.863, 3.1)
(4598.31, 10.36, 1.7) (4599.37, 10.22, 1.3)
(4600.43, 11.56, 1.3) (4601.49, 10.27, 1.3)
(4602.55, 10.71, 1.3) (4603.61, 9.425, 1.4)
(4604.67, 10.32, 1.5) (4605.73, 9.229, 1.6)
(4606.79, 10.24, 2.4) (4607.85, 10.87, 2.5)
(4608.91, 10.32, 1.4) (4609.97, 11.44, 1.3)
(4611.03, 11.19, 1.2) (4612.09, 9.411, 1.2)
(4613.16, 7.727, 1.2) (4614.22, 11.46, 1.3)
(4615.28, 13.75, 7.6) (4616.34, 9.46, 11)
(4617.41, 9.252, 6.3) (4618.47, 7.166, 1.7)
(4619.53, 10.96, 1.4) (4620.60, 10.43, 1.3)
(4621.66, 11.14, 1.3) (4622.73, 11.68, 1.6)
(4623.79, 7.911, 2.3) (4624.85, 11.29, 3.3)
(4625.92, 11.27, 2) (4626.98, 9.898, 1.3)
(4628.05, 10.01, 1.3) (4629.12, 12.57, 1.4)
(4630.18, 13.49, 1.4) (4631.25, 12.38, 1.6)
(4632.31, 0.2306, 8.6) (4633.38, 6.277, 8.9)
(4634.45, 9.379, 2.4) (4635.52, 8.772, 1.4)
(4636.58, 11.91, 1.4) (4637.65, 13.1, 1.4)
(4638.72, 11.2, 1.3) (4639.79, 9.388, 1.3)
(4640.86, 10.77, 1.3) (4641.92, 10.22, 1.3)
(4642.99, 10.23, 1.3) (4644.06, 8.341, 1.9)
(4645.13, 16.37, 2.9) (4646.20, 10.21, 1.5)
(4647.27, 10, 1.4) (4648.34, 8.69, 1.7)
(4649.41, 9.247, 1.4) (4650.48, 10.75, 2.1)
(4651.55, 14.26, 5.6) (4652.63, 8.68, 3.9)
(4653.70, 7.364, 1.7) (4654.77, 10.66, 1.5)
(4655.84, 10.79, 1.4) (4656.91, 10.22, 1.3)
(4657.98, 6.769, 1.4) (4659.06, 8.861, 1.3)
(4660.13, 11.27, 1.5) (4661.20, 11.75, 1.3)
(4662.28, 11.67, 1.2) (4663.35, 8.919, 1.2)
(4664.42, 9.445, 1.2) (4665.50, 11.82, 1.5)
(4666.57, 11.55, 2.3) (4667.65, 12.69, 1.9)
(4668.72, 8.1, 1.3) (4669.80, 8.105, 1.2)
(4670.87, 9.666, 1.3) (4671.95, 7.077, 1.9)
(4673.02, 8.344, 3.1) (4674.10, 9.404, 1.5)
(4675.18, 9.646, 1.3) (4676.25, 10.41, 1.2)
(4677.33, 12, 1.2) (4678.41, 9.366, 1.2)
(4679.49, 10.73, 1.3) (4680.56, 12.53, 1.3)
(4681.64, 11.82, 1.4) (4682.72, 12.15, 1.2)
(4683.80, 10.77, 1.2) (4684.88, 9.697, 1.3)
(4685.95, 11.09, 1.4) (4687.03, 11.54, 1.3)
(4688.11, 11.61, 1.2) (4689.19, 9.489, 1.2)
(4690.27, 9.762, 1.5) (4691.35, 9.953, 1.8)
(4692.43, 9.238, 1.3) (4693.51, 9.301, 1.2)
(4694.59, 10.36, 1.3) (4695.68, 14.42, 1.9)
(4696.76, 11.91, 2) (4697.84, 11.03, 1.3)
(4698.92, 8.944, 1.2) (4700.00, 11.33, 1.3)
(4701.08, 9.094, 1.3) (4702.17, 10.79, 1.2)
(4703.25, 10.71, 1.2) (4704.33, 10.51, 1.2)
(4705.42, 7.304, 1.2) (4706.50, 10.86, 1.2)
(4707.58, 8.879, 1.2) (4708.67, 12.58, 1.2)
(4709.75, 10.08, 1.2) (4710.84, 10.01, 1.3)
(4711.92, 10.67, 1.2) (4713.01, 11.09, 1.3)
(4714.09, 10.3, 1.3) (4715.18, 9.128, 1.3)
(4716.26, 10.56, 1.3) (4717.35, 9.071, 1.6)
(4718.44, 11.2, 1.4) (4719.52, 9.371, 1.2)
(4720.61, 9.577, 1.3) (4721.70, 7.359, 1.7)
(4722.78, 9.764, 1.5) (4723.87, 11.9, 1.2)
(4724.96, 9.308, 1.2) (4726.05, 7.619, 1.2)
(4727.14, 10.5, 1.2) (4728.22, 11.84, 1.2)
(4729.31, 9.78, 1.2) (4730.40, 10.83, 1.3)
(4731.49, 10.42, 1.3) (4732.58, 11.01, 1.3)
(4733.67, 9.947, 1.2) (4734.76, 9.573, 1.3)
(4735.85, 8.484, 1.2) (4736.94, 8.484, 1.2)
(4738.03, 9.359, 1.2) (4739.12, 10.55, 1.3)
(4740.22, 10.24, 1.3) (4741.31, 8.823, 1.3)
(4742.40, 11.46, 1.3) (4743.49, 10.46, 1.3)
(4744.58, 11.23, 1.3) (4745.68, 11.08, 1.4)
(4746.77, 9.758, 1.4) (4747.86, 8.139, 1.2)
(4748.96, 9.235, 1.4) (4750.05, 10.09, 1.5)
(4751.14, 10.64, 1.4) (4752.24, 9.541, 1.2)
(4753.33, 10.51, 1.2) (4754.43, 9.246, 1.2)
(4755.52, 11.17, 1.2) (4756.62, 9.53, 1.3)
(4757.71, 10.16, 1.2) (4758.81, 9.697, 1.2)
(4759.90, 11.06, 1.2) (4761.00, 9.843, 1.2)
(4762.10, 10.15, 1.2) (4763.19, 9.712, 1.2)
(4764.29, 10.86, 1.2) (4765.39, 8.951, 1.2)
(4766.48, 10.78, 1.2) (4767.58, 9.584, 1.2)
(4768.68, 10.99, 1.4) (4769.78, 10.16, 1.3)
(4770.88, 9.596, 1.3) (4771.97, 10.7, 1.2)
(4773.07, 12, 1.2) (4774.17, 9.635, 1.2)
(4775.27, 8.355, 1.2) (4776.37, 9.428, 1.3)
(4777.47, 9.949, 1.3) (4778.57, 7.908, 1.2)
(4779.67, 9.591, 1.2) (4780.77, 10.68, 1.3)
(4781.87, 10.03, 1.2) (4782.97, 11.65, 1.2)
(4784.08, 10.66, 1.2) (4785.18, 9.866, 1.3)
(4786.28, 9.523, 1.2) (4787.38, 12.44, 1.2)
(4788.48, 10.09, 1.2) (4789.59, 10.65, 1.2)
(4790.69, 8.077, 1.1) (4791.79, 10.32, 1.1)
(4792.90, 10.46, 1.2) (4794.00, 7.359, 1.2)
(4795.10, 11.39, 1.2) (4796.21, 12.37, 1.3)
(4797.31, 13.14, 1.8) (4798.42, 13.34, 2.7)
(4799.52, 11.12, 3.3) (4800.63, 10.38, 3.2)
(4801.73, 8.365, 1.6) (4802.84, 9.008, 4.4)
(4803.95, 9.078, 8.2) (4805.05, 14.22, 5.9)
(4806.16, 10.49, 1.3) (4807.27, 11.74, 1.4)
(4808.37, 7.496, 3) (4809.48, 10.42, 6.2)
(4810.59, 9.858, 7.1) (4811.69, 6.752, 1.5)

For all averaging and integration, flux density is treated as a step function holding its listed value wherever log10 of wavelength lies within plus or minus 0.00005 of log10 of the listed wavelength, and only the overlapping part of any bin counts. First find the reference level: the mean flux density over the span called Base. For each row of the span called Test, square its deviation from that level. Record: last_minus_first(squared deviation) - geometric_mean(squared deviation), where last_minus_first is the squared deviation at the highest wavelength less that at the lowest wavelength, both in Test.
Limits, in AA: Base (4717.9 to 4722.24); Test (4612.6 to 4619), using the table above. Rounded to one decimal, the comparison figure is 1.5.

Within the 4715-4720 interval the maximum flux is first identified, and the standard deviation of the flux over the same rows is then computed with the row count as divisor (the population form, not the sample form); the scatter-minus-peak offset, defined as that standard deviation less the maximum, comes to -10.3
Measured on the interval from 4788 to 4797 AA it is -10.8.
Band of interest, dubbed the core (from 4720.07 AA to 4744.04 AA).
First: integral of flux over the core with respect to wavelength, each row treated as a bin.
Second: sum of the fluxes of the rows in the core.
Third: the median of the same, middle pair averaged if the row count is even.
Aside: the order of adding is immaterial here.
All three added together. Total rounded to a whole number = 464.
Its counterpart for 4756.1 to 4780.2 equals 468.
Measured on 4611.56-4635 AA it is 459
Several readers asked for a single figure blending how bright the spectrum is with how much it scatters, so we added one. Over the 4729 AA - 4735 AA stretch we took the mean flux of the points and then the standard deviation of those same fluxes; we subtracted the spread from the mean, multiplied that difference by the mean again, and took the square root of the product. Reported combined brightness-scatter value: 10.0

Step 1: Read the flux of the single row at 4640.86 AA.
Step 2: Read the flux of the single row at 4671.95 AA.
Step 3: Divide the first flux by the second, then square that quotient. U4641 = 2.3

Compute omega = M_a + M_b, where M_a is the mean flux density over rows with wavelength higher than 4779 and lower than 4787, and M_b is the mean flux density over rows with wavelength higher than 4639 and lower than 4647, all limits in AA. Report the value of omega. 21.08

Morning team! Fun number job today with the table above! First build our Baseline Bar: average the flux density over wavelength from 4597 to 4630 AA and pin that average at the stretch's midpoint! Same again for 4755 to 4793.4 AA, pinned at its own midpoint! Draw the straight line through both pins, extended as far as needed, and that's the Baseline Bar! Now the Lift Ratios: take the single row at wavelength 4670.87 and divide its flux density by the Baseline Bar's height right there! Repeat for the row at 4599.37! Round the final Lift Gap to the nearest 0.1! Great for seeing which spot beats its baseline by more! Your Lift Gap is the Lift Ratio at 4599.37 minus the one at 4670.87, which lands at 0.0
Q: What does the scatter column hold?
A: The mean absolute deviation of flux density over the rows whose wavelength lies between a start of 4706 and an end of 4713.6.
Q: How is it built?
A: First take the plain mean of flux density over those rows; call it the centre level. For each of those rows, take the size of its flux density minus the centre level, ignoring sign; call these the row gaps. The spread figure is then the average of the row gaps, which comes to 0.81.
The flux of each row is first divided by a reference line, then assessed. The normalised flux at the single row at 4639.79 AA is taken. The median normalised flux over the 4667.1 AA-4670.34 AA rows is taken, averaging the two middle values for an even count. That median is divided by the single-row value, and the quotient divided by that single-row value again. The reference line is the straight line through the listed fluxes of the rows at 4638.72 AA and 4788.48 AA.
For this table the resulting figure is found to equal 1.05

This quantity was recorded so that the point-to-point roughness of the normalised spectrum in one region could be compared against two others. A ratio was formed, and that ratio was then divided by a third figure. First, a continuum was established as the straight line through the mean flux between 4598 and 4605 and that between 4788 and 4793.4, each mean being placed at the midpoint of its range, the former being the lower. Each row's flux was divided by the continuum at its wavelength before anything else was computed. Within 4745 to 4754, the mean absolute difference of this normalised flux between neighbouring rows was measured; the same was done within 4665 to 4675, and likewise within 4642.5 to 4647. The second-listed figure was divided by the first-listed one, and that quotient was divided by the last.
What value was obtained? 2.7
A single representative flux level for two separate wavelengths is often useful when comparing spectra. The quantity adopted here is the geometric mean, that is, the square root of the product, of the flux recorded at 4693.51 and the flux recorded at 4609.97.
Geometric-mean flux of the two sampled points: 10.3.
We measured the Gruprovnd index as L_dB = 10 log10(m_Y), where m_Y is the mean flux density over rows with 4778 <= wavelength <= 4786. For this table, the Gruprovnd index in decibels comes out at 10.0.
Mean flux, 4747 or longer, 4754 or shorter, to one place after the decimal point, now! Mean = 9.7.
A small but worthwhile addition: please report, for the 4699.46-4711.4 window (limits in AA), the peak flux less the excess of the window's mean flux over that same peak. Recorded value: 15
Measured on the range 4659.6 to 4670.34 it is 15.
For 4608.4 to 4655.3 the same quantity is 23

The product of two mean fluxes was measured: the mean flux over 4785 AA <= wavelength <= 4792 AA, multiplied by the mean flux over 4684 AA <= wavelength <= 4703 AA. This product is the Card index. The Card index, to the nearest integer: 107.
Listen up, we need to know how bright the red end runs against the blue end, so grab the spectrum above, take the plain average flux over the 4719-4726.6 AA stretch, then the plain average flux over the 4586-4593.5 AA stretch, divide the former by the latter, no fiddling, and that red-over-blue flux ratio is 1.08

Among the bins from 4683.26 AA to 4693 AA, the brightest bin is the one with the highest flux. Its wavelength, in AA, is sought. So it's 4688.11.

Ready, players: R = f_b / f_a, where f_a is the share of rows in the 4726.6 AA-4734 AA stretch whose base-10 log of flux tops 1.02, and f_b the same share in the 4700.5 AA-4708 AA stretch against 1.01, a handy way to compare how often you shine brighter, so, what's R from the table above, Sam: 1.0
